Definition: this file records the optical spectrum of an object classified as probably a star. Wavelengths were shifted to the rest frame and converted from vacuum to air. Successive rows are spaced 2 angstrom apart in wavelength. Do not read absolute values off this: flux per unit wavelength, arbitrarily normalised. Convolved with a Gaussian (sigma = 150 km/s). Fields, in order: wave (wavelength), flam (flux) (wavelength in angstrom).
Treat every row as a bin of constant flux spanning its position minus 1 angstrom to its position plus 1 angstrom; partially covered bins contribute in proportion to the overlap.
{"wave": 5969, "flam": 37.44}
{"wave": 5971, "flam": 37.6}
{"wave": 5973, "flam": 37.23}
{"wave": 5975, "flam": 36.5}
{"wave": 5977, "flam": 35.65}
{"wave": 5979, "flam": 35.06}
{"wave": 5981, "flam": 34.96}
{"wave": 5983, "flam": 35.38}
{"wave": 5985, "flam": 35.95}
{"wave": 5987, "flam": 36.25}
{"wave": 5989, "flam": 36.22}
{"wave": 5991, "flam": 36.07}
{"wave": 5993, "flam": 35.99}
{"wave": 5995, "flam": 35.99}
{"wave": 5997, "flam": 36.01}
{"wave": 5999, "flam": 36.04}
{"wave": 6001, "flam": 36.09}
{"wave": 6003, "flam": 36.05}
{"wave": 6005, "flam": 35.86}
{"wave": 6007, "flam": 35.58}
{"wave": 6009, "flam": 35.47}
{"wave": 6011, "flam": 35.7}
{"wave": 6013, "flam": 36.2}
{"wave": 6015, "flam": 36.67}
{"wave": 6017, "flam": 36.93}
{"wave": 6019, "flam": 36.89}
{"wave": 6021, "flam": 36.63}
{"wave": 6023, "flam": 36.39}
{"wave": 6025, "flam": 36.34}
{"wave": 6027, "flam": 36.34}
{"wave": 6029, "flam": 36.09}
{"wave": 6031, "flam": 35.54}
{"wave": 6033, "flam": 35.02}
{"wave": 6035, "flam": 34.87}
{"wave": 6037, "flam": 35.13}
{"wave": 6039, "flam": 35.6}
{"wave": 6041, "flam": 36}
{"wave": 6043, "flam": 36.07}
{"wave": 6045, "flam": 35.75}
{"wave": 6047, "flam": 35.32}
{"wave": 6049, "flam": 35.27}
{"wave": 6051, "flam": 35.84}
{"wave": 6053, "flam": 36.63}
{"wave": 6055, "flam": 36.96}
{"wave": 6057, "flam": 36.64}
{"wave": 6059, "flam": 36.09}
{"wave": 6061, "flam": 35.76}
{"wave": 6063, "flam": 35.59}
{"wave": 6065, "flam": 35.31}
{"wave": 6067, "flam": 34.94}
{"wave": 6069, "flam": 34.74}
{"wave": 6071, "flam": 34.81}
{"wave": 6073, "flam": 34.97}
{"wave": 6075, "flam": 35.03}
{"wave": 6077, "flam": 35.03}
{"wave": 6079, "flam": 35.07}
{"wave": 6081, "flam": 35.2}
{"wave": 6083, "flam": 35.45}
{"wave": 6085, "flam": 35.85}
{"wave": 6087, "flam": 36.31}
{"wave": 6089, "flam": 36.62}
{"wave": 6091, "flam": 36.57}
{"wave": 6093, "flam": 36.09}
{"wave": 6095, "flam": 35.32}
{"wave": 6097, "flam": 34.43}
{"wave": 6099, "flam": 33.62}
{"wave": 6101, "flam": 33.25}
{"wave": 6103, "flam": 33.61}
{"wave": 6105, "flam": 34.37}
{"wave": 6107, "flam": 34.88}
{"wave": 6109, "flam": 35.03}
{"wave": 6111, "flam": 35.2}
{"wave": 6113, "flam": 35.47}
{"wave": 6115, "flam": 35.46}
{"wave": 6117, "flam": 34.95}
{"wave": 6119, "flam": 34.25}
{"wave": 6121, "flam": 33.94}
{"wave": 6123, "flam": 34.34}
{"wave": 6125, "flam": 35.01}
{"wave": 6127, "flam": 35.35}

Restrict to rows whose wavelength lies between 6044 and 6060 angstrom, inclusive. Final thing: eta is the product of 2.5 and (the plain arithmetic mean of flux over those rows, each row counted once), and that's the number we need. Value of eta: 90.2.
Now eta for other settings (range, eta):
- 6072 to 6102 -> 88.1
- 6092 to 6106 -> 86.0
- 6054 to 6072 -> 89.1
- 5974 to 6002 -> 89.7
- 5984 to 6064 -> 90.0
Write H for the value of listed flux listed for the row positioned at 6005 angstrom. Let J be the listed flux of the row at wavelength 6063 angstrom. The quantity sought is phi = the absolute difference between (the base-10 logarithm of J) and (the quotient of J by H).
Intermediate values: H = 35.86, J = 35.59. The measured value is 0.559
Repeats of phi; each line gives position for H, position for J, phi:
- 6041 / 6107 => 0.574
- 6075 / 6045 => 0.533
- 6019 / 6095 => 0.591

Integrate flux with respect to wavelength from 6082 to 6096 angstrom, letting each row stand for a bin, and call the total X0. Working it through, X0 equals 504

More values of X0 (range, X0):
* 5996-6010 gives 502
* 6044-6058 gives 505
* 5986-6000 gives 505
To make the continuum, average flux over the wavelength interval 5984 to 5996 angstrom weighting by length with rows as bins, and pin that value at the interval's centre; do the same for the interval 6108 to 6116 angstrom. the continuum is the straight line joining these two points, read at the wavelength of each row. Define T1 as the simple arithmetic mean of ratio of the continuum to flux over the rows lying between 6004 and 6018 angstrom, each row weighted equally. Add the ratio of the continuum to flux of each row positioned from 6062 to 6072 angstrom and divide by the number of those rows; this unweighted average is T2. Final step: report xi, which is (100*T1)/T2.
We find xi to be 98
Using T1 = 1.00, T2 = 1.01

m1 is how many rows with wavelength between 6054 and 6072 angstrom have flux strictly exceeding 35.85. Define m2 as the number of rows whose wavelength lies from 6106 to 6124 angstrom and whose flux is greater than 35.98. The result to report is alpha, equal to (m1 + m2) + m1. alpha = 6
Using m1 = 3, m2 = 0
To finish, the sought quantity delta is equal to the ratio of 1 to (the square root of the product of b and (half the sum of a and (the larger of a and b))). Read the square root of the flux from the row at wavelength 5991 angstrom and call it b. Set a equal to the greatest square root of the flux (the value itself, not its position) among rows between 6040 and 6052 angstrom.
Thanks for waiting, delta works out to 0.1665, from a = 6.01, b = 6.01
